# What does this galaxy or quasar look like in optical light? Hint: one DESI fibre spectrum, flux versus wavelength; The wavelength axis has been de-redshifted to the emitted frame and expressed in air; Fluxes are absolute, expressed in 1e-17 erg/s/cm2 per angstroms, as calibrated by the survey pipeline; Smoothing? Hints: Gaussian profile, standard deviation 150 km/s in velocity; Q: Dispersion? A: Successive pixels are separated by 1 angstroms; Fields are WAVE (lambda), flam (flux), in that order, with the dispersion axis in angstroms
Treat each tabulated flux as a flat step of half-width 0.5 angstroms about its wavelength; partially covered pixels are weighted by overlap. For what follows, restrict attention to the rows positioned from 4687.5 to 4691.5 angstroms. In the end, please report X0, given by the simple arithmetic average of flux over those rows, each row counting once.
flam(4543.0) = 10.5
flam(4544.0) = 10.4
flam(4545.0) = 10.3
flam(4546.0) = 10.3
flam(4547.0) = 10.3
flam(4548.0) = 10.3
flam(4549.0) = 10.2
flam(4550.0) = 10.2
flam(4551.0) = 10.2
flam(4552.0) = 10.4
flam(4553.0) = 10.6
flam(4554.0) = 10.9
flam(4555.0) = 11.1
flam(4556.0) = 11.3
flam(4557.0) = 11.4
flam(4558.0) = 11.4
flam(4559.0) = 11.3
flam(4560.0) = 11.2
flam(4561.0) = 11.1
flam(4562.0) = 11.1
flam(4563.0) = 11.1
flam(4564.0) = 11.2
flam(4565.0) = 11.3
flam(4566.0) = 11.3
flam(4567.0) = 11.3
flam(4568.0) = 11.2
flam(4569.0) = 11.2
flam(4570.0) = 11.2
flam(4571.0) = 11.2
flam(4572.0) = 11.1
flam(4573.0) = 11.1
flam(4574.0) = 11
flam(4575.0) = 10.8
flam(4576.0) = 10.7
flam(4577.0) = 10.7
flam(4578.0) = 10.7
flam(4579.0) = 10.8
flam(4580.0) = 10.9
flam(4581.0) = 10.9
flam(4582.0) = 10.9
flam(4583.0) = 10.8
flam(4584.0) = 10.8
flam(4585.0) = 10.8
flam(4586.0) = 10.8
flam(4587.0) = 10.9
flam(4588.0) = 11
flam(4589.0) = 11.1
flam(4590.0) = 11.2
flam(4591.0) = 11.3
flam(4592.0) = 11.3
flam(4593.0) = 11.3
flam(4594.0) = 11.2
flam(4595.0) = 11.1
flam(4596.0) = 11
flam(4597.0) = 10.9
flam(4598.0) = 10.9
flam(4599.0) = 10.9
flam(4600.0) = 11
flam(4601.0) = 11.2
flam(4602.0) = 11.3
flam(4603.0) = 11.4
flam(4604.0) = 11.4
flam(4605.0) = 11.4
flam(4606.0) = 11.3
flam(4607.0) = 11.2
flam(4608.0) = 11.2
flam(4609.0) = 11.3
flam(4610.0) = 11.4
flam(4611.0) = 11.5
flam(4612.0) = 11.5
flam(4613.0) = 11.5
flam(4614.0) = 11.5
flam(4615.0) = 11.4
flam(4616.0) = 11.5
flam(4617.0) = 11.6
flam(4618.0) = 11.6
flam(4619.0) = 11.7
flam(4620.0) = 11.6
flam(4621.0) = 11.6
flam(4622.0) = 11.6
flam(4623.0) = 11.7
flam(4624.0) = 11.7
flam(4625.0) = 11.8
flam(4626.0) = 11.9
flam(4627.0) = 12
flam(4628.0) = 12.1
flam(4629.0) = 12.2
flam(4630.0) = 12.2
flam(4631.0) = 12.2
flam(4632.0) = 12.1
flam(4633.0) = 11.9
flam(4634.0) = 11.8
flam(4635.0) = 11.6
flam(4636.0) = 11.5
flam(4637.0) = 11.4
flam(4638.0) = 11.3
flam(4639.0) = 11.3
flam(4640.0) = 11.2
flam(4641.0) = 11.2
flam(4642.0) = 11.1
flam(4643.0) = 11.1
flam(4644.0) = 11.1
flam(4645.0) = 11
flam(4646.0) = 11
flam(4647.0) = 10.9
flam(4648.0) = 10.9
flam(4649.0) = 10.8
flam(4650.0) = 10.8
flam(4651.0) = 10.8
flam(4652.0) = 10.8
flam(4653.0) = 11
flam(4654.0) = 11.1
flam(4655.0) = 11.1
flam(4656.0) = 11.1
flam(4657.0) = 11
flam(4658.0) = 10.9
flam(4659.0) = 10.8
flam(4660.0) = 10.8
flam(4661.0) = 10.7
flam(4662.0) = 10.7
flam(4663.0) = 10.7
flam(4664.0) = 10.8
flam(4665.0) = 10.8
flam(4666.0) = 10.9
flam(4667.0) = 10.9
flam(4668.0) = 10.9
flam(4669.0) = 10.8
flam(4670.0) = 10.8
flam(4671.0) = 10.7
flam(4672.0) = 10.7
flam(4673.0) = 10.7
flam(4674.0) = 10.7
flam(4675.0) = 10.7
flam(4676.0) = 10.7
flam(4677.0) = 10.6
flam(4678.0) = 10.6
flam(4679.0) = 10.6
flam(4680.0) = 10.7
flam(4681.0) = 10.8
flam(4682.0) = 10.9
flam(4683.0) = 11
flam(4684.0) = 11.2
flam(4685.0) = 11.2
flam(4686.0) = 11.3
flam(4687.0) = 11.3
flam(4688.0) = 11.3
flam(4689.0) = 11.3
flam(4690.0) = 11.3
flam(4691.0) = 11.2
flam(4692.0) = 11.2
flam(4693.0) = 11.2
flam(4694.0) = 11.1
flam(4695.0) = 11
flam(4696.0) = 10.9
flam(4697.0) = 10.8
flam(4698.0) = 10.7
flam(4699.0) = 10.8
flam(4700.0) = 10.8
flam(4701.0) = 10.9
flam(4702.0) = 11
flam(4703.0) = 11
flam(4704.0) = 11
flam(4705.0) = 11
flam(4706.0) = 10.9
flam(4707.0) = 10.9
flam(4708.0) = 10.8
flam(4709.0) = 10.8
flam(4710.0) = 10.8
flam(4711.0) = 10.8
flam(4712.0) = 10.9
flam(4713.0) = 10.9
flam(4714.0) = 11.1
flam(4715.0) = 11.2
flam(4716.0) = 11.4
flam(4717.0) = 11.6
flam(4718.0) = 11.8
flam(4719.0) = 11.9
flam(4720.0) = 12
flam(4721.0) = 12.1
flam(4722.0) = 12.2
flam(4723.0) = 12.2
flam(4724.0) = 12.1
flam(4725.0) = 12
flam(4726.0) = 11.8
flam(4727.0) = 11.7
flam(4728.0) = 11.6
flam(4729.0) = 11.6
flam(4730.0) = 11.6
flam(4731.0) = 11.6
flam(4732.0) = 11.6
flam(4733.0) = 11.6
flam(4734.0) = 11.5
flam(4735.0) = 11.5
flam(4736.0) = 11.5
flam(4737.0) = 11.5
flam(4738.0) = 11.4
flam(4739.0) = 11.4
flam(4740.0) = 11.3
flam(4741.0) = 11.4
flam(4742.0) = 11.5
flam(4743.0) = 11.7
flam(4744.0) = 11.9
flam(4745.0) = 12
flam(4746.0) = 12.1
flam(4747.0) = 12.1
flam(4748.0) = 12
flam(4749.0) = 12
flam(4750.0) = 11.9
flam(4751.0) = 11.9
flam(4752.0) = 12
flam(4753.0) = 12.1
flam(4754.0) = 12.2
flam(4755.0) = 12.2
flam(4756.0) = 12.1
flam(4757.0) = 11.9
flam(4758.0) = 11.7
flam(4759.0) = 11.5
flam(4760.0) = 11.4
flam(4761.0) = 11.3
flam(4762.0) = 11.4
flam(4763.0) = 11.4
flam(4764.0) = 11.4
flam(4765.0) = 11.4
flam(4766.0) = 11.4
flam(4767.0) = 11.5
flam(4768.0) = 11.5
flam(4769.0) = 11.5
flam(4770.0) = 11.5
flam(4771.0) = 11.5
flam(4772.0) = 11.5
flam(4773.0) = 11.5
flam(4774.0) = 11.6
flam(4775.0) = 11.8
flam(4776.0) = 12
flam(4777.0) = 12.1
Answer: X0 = 11.3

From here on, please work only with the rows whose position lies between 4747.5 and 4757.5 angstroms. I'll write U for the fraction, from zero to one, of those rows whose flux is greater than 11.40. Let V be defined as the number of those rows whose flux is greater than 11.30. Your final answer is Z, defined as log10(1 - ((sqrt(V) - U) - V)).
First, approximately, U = 1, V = 10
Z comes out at 0.9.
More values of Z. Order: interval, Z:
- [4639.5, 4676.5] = 0.0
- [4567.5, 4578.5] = 0.0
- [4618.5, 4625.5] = 0.8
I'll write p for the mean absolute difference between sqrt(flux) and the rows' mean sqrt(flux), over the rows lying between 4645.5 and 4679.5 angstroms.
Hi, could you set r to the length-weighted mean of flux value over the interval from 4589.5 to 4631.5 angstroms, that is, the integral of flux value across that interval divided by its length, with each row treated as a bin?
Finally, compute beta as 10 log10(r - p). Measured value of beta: 10.6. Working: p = 0.017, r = 11.5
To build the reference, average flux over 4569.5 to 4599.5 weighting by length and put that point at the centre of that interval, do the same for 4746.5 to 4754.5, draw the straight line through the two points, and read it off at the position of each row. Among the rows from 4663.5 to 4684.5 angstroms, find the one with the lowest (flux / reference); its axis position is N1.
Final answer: 4679.0 angstroms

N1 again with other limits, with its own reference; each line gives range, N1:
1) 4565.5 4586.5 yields 4578.0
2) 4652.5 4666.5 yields 4663.0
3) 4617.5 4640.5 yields 4640.0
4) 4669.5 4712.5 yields 4698.0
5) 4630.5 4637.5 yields 4637.0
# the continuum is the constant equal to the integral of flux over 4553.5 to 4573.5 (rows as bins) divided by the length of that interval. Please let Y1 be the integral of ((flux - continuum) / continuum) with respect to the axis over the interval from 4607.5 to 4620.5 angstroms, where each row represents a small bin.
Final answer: 0.33 angstroms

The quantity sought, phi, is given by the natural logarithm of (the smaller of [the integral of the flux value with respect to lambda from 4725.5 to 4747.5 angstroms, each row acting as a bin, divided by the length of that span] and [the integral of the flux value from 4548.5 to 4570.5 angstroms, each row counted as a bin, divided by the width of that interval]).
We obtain 2.399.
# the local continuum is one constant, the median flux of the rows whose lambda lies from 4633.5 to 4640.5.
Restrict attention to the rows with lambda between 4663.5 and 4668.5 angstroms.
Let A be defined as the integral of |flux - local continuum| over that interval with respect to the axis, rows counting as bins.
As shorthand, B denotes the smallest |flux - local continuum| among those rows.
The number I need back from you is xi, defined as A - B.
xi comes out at 2.2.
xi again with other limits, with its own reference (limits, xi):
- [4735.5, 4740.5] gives 0.3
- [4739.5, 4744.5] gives 1.0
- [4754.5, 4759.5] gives 2.3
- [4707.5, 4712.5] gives 2.4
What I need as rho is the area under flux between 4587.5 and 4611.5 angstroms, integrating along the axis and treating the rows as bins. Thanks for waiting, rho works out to 269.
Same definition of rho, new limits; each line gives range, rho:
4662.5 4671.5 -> 97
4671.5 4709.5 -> 416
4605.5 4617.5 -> 137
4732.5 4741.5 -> 103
